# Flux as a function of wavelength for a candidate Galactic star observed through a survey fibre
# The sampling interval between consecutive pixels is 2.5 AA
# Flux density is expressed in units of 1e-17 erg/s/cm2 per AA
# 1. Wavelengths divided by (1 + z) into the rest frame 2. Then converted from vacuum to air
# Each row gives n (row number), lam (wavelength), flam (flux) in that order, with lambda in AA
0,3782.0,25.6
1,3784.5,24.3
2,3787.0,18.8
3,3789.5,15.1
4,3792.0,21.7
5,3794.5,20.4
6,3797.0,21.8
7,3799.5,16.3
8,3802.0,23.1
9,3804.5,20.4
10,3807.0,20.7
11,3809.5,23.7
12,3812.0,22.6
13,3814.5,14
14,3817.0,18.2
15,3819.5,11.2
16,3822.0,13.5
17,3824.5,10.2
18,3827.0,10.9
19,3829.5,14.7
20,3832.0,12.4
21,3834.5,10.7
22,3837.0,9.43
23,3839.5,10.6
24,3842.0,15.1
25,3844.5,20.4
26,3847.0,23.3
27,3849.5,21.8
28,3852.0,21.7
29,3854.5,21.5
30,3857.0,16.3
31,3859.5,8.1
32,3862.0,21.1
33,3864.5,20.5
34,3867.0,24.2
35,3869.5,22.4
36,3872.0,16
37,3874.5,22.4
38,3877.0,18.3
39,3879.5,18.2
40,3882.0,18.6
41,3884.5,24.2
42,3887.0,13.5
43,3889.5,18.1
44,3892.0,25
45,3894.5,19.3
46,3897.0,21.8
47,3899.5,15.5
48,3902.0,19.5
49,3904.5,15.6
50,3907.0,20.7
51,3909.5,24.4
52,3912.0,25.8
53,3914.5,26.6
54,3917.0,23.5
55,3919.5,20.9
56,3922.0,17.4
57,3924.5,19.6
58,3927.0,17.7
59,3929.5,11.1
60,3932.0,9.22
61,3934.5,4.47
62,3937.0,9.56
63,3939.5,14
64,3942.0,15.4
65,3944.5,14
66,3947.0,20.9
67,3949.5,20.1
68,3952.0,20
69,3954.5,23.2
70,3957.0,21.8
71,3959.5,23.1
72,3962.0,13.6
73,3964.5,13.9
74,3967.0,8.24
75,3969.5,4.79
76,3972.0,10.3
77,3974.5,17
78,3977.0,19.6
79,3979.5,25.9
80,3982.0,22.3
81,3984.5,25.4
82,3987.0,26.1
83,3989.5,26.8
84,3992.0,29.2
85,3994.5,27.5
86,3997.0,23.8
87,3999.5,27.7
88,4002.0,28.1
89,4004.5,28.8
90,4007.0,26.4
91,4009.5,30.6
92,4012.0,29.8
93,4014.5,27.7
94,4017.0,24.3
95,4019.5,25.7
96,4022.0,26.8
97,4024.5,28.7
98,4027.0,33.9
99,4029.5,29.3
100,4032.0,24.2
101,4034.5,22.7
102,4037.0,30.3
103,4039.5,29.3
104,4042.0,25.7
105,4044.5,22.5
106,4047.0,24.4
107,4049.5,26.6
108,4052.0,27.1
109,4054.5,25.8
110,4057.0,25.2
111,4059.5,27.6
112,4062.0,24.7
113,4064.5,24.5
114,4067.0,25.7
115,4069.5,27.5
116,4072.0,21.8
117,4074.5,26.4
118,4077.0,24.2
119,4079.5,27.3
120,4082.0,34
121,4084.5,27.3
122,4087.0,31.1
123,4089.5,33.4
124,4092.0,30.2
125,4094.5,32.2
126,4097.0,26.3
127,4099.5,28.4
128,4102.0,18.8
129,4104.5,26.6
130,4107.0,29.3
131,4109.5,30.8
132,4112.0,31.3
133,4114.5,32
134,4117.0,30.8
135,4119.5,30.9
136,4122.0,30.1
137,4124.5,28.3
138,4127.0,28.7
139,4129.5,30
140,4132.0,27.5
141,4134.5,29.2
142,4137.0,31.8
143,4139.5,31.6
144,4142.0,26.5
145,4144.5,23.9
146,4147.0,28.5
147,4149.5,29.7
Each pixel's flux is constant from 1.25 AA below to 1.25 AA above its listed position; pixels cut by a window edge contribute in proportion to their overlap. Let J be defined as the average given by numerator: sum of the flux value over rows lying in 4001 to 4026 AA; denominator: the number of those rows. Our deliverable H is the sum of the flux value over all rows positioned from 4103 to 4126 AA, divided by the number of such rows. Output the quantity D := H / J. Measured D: 1.08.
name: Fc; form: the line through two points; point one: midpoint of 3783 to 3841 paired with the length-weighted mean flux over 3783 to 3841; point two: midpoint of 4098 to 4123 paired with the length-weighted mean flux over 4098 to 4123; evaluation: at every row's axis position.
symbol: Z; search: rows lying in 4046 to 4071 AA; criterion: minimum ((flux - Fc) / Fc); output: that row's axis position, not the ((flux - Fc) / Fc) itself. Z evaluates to 4064.5 AA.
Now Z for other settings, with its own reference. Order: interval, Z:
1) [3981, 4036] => 4034.5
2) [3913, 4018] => 3934.5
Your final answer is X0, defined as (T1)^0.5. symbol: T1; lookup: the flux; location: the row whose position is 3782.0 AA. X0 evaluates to 5.1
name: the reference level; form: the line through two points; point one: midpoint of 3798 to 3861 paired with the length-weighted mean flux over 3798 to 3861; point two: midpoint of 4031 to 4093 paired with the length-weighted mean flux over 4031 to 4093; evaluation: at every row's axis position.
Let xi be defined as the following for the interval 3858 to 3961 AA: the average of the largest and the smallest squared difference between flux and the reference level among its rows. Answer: 139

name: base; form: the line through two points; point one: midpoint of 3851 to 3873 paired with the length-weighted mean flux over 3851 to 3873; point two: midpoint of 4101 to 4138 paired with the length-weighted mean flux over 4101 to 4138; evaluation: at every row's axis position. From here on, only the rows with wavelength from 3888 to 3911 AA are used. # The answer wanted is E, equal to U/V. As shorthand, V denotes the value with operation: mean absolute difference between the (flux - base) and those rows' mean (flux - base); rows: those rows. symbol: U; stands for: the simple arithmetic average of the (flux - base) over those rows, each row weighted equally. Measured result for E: -0.22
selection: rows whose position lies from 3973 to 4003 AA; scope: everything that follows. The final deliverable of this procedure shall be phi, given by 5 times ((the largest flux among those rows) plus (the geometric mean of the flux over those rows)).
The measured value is 269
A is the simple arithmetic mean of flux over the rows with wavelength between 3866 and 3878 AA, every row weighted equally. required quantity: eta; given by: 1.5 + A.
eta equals 22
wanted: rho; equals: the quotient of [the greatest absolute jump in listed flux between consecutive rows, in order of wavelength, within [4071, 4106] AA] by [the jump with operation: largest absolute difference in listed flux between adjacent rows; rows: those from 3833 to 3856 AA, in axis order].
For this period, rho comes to 1.8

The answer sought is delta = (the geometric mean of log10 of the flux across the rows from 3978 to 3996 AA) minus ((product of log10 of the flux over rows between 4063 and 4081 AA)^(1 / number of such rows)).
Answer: 0.01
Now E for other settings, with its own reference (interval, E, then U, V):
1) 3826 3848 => -1.09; -4.0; 3.6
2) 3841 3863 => 0.03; 0.1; 3.8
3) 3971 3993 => -0.28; -1.3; 4.4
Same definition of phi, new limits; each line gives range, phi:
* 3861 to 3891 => 219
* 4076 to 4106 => 310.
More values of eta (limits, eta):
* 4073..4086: 29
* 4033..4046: 28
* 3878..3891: 20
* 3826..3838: 13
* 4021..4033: 30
